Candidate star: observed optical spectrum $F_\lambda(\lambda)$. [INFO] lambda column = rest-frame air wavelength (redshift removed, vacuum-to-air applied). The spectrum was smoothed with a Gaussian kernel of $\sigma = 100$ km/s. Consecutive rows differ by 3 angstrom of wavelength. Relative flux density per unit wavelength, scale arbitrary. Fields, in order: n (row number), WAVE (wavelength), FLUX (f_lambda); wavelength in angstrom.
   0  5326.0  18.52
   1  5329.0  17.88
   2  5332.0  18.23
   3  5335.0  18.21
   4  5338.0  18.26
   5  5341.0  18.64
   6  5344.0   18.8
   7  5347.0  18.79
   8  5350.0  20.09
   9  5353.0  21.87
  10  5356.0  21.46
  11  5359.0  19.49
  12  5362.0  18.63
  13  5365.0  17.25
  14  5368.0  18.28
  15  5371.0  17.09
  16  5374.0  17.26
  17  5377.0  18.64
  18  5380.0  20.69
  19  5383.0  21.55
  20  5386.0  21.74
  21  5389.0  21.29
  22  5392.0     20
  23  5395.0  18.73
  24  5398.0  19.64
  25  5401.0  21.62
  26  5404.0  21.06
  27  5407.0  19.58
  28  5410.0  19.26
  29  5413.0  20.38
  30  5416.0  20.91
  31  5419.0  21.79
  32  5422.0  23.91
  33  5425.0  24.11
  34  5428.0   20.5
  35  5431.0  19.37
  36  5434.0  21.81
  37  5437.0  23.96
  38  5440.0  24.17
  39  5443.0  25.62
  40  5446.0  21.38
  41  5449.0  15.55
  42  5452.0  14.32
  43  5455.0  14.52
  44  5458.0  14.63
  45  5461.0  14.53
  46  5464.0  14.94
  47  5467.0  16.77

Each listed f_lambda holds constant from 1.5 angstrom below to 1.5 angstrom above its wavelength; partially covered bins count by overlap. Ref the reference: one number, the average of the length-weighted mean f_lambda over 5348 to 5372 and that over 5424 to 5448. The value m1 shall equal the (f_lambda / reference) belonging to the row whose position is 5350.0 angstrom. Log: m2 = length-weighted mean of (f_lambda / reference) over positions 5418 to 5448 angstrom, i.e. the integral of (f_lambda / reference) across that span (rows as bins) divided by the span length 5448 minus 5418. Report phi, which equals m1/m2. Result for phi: 0.891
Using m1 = 0.96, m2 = 1.08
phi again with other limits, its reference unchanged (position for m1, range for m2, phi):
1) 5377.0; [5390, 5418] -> 0.924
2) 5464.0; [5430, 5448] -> 0.661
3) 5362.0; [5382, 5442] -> 0.875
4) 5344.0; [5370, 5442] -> 0.902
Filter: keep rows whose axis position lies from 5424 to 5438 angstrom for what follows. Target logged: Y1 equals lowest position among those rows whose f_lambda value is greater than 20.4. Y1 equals 5425.0 angstrom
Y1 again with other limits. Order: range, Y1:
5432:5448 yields 5434.0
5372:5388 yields 5380.0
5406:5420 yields 5416.0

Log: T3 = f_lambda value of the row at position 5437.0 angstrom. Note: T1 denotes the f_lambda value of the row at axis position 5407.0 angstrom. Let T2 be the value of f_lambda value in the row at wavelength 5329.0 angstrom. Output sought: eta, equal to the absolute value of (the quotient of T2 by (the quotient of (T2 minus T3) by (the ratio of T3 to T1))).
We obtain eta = 3.6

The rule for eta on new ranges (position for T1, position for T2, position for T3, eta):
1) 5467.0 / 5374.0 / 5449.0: 9.4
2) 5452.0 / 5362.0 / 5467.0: 11.7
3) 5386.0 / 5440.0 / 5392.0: 5.3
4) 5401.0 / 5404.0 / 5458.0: 2.2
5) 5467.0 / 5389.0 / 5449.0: 3.4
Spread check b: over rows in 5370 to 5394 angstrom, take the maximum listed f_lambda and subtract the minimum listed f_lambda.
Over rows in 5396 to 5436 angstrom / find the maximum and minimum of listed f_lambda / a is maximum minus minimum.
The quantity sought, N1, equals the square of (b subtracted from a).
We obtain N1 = 0.0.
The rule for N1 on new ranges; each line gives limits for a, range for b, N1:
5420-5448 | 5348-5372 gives 2.2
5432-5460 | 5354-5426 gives 18.3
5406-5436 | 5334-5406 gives 0.0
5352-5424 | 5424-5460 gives 20.1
